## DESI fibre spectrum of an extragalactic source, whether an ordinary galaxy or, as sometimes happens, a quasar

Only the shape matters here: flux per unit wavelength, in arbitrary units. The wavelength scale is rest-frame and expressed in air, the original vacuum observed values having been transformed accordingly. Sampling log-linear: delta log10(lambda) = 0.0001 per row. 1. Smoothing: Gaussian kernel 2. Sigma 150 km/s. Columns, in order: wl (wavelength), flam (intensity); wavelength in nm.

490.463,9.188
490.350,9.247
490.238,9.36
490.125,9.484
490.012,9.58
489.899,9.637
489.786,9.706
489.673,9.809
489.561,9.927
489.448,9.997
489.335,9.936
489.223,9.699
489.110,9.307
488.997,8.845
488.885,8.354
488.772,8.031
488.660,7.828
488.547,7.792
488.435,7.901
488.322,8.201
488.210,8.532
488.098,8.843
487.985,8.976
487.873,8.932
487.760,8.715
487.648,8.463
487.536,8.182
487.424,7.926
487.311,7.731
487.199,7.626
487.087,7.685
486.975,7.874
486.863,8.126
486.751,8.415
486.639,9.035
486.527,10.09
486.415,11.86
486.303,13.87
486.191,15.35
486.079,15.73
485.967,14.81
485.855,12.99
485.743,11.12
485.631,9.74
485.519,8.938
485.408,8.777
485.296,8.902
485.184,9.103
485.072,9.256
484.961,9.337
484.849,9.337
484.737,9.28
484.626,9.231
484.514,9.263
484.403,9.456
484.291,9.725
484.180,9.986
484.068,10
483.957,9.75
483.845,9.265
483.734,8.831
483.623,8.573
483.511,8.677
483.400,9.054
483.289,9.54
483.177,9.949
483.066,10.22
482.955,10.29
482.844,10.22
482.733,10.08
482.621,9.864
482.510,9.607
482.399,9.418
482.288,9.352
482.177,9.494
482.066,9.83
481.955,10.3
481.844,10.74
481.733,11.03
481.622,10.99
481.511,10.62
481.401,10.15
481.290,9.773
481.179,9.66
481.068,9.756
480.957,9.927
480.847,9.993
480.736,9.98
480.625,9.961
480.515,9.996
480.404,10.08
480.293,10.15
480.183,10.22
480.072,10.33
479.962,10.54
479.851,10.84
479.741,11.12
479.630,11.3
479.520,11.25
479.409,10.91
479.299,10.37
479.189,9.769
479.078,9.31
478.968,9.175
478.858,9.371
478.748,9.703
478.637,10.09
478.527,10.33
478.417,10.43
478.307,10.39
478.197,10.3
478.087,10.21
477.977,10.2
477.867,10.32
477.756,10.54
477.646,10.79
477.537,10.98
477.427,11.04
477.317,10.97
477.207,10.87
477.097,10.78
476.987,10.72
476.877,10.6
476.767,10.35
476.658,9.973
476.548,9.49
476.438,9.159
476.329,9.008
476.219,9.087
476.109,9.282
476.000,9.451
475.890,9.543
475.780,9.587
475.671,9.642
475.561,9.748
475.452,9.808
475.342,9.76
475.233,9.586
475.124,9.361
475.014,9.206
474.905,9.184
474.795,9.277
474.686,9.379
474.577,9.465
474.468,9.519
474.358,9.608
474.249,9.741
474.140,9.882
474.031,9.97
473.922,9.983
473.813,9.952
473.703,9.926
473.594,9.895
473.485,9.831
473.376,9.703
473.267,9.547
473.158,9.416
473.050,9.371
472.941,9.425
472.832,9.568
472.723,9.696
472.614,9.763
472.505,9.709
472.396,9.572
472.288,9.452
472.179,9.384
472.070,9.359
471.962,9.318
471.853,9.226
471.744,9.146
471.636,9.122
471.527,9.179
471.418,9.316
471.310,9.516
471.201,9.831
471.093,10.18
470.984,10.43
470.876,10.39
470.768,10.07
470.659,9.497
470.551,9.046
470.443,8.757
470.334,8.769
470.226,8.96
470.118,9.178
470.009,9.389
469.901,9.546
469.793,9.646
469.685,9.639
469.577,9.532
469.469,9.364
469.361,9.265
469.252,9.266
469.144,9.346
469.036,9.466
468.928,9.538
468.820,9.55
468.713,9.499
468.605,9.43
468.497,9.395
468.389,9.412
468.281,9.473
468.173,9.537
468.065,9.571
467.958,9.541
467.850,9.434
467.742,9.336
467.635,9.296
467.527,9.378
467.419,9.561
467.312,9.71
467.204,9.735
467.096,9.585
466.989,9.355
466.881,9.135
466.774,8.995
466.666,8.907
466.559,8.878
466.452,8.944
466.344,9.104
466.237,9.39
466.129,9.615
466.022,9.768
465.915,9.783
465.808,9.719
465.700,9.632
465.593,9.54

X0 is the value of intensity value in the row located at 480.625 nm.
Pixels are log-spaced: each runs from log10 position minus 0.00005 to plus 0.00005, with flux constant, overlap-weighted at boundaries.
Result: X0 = 9.961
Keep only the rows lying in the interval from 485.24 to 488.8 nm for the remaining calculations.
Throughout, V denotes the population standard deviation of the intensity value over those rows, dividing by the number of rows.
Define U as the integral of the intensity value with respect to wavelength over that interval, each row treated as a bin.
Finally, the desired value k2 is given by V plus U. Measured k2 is 37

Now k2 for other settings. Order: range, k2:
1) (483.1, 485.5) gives 23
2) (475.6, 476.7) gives 11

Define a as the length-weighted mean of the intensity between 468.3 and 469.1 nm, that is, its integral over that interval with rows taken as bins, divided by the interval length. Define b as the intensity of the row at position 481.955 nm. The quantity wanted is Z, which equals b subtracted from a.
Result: -0.8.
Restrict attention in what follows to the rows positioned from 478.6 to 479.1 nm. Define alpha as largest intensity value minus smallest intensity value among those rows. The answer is 0.9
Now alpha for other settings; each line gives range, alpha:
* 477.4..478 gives 0.8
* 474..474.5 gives 0.5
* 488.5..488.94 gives 0.6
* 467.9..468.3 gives 0.1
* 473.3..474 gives 0.3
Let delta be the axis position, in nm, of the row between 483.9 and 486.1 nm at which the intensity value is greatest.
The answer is 486.079 nm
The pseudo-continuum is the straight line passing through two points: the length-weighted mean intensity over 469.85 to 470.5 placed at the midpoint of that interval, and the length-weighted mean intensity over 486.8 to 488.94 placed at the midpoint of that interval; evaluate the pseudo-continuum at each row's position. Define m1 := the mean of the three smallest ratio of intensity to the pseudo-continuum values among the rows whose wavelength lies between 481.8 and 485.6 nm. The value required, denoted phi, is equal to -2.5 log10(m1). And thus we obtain -0.04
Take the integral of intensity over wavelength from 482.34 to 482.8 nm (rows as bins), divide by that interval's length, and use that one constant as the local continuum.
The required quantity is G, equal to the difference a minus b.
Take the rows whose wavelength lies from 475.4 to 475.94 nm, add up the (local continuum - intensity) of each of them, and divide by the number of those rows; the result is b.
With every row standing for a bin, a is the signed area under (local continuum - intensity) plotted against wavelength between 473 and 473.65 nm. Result 0.00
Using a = 0.07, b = 0.08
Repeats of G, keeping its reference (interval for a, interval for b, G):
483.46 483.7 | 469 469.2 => -0.07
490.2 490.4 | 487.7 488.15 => -0.79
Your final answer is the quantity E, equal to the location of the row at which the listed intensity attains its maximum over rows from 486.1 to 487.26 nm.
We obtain 486.191 nm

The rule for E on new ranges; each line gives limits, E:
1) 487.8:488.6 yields 487.985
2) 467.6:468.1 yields 468.065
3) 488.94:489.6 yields 489.448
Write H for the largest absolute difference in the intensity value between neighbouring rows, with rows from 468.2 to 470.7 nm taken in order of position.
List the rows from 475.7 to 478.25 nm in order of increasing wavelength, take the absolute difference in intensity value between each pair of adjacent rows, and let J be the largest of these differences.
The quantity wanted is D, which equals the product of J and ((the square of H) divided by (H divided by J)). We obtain 0.11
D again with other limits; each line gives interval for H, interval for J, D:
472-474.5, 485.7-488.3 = 0.63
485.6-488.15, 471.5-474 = 0.05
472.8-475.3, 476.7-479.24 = 0.05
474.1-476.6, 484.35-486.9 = 1.34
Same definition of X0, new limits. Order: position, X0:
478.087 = 10.21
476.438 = 9.159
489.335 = 9.936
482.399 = 9.418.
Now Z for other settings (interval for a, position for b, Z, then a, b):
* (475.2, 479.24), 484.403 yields 0.6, 10.01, 9.456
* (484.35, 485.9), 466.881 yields 0.5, 9.60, 9.135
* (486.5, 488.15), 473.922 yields -1.6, 8.41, 9.983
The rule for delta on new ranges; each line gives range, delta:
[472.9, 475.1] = 473.922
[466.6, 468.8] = 467.204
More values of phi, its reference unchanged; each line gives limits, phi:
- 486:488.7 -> 0.08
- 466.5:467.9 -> 0.04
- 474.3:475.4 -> -0.04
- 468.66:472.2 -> 0.03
